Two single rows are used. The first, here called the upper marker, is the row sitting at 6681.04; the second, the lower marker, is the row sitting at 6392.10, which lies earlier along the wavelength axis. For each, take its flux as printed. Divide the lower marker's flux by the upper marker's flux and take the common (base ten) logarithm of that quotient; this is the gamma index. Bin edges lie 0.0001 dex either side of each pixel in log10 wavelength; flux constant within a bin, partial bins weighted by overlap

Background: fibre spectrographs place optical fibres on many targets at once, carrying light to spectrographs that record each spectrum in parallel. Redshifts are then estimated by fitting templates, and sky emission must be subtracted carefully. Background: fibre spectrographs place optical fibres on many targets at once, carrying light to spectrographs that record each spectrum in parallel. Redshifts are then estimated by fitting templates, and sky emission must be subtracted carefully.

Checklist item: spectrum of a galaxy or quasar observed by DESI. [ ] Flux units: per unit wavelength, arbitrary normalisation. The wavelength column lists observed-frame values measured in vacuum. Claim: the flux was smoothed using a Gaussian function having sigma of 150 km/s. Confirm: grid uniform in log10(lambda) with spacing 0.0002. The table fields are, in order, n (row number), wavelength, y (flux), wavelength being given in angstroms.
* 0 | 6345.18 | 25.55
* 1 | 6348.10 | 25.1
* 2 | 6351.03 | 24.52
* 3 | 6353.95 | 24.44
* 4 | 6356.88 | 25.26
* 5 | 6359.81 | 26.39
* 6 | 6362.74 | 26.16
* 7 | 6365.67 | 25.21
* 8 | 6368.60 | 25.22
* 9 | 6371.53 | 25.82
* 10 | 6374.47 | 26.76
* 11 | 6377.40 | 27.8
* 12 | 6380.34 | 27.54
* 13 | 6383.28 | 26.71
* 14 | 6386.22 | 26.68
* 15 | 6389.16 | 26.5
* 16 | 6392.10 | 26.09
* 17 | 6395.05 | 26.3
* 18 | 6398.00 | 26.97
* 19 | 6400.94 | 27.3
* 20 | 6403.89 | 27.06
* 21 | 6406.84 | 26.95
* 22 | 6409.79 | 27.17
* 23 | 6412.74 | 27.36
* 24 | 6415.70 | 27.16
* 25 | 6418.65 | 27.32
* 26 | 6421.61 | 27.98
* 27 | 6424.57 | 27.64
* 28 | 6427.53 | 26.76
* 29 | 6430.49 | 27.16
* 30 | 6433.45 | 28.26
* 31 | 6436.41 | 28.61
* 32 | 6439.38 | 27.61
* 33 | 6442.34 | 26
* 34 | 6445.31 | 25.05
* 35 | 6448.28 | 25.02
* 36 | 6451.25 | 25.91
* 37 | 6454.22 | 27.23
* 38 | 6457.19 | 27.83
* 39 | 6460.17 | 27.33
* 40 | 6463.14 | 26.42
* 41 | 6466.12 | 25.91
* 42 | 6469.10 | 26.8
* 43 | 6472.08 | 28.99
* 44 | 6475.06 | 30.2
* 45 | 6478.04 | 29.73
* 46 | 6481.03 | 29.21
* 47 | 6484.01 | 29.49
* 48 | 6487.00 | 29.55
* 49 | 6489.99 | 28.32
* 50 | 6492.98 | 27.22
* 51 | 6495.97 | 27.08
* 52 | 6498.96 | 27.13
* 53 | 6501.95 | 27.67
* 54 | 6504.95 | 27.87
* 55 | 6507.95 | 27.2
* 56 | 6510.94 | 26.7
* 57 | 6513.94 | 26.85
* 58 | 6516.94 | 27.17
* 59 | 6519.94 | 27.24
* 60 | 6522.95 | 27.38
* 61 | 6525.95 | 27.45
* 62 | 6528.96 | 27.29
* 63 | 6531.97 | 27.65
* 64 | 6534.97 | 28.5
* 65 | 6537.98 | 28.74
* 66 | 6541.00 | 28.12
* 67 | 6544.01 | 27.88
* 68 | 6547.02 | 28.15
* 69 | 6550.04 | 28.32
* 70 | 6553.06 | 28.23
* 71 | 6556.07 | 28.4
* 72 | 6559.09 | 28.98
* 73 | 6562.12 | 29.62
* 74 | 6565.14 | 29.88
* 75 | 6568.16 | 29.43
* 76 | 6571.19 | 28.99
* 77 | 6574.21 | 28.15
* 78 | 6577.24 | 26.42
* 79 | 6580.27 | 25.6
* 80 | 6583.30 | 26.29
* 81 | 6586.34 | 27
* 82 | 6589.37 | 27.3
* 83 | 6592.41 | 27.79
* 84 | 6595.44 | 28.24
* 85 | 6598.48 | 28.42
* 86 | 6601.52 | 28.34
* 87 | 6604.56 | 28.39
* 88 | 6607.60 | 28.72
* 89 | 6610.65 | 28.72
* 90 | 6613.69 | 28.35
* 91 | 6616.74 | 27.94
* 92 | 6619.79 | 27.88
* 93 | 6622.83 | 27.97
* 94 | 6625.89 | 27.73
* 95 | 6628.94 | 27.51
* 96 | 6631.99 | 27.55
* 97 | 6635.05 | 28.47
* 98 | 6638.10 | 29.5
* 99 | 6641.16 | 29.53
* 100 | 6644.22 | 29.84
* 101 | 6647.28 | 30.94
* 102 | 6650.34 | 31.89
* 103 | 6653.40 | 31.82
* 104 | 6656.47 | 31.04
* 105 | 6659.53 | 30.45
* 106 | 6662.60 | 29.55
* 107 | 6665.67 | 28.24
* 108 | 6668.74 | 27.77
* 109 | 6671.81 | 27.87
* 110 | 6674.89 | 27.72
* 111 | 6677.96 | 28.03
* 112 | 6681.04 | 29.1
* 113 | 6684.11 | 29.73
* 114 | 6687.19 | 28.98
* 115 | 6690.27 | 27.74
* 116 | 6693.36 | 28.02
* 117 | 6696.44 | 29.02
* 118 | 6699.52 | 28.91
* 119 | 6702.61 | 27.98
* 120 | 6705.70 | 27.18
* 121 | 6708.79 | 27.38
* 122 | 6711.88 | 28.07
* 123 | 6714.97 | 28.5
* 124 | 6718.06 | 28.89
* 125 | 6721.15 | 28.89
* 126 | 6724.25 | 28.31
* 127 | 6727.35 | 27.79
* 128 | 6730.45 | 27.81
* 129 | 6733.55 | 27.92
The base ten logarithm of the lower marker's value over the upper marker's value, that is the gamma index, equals -0.05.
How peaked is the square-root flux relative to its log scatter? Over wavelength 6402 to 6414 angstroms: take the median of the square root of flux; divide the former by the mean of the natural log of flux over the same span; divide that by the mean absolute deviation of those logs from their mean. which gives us 329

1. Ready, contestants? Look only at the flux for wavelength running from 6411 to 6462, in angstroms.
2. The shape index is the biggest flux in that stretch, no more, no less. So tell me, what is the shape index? 28.61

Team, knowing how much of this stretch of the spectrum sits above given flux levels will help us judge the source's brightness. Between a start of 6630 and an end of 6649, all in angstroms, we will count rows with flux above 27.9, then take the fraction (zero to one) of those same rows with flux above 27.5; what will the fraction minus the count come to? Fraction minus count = -4.0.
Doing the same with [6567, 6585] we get -2.5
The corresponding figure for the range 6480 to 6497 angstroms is -3.3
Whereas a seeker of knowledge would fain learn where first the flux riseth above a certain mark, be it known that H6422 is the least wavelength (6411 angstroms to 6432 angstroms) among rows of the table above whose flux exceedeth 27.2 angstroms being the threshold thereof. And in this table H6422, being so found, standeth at 6412.74 angstroms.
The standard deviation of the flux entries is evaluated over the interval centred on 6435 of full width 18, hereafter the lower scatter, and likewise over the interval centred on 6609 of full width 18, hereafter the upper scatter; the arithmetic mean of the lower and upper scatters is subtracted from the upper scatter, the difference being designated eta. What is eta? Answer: -0.3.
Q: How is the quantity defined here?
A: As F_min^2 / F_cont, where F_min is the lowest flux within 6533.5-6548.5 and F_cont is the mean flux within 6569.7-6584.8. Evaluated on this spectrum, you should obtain 29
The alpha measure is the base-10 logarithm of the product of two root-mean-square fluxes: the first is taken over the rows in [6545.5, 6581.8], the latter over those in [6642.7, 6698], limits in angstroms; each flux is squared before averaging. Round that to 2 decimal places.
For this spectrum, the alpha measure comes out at 2.92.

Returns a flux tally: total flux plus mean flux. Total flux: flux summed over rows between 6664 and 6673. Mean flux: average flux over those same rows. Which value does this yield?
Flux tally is 112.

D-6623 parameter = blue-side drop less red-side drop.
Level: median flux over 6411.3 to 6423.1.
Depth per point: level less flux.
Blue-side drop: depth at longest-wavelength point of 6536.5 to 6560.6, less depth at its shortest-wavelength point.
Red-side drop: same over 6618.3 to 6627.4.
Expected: -0.4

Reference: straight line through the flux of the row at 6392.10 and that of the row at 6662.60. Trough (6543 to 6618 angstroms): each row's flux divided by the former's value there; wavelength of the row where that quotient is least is 6580.27 angstroms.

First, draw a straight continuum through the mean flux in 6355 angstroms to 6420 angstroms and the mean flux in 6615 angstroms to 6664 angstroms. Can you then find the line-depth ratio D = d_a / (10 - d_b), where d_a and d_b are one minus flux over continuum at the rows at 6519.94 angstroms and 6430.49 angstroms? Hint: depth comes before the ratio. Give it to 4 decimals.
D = 0.0029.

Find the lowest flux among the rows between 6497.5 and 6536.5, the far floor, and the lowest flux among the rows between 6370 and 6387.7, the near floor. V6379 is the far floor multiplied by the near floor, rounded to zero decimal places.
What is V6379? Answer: 689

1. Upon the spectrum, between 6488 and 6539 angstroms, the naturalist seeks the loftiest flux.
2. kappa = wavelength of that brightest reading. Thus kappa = 6537.98 angstroms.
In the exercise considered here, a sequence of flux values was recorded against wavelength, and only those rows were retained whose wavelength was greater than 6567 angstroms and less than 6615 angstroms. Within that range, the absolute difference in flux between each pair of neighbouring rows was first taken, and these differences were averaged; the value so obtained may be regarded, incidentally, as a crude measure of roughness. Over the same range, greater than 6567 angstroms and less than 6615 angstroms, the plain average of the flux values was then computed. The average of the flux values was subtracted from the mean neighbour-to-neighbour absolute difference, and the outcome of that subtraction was -27.4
